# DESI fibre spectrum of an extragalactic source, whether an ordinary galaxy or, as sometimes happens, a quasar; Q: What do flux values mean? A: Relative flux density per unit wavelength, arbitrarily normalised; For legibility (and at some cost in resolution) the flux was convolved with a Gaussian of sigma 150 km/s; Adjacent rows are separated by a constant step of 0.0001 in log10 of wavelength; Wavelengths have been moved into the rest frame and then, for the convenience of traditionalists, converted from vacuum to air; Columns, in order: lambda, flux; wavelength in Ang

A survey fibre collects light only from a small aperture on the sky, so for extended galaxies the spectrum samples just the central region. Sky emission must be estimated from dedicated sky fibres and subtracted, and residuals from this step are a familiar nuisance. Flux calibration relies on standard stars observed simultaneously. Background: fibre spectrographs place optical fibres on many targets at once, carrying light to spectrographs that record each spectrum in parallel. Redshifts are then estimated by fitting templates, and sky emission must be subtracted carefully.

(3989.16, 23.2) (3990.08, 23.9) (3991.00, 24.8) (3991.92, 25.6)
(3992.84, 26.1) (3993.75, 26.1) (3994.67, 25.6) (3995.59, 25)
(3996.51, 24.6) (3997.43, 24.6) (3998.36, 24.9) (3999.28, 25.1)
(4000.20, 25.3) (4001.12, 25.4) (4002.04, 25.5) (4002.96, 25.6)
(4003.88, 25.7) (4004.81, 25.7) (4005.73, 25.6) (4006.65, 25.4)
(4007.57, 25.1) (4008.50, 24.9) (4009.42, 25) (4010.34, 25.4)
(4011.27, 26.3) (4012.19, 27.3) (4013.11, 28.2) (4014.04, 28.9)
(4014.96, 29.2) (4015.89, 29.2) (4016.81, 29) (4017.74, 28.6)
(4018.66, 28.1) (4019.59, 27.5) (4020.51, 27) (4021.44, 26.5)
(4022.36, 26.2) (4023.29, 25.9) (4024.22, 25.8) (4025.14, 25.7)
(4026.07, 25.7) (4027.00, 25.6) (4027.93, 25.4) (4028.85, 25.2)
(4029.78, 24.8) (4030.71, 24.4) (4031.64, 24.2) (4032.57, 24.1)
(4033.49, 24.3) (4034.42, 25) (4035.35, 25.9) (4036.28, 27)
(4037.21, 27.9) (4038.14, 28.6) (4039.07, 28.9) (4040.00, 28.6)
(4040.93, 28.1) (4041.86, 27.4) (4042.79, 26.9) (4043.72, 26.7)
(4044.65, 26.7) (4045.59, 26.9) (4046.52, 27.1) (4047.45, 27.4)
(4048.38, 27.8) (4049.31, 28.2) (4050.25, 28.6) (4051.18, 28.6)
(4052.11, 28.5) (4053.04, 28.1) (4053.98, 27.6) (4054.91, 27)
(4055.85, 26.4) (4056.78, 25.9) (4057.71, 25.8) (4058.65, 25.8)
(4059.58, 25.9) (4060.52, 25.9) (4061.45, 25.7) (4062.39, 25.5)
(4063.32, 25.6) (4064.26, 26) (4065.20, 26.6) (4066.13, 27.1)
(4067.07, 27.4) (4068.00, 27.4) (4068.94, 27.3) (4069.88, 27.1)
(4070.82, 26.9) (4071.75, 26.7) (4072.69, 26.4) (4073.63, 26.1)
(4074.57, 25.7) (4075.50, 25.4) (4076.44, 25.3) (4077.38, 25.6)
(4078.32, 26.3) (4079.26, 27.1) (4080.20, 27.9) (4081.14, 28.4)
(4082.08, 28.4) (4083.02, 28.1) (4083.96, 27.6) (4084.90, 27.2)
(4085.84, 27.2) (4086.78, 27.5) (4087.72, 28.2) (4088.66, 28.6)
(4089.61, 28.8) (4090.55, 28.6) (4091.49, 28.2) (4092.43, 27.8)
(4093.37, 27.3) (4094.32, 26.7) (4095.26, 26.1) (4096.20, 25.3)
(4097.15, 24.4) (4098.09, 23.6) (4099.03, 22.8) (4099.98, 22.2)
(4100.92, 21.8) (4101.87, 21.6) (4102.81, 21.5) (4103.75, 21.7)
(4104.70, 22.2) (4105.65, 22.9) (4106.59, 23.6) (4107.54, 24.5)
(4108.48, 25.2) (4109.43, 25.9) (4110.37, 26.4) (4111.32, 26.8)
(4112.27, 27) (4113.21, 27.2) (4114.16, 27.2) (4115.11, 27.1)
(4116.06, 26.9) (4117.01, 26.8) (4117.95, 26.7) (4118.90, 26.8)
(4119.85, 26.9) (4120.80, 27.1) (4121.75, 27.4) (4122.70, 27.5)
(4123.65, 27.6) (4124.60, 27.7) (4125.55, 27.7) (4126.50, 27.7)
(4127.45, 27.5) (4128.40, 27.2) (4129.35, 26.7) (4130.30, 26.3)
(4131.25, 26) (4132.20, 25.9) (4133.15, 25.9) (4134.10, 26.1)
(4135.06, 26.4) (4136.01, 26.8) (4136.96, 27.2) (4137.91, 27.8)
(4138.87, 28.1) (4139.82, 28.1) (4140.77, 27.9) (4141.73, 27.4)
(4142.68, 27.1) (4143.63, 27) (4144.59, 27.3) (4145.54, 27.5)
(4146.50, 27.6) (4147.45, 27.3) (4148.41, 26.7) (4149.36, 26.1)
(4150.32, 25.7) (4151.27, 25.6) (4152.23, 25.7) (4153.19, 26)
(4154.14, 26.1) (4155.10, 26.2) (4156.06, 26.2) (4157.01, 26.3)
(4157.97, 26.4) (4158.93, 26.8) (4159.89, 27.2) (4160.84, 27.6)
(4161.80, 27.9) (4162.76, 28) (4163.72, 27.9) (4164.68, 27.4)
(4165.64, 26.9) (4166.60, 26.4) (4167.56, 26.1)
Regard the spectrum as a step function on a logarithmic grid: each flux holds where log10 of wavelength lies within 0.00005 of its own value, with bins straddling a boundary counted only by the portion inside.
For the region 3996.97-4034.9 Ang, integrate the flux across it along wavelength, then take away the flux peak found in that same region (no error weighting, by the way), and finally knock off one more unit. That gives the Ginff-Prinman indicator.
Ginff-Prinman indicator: 957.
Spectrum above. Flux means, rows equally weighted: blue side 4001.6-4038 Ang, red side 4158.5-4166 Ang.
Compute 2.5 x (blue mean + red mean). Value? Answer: 134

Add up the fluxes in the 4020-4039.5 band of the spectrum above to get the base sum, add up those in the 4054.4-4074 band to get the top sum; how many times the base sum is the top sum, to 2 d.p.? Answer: 1.02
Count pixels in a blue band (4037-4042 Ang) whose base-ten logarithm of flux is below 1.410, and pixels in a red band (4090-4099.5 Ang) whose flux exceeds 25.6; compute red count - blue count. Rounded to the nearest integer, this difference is 6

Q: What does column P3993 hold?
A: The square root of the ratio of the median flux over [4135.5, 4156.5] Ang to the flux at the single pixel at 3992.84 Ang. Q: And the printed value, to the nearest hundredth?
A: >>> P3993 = 1.02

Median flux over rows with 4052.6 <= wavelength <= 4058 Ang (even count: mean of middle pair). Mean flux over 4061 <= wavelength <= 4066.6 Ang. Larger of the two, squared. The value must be 713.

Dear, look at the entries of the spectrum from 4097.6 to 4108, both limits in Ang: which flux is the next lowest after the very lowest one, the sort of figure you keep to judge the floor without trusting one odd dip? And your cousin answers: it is 21.6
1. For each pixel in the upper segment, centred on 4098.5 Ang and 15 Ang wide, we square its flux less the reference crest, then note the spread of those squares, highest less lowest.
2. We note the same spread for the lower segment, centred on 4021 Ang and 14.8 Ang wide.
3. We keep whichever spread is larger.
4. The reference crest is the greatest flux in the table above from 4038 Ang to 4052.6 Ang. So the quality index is 54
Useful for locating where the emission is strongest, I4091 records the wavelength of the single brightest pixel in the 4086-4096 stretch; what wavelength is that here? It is 4089.61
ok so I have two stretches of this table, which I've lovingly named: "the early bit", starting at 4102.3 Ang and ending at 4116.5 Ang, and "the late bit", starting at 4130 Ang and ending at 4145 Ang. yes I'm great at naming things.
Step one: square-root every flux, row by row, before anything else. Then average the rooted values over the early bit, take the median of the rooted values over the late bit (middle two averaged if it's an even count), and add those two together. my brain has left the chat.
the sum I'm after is 10.2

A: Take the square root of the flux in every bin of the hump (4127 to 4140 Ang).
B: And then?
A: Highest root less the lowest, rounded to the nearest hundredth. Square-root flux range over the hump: 0.21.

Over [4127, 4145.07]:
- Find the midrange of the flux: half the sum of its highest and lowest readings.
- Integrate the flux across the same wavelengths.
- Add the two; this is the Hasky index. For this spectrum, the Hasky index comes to 515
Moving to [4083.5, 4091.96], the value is 265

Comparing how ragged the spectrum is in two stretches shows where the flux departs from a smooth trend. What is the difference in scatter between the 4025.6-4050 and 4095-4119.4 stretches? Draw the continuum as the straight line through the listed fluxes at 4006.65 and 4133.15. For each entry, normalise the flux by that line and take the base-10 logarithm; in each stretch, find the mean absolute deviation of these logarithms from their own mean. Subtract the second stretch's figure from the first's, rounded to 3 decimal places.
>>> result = -0.012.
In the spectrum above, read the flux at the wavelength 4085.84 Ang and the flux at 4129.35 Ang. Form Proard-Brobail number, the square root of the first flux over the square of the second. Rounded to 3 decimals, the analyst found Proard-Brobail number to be 0.195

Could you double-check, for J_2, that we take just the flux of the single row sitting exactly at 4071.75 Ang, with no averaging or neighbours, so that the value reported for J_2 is 26.7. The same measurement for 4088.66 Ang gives 28.6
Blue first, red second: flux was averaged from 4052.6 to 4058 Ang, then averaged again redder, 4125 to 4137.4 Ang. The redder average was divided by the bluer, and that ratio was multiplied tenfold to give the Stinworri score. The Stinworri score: 10.0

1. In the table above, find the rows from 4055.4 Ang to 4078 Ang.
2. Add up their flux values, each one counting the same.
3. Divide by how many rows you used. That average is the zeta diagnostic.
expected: 26.2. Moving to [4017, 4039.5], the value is 26.2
